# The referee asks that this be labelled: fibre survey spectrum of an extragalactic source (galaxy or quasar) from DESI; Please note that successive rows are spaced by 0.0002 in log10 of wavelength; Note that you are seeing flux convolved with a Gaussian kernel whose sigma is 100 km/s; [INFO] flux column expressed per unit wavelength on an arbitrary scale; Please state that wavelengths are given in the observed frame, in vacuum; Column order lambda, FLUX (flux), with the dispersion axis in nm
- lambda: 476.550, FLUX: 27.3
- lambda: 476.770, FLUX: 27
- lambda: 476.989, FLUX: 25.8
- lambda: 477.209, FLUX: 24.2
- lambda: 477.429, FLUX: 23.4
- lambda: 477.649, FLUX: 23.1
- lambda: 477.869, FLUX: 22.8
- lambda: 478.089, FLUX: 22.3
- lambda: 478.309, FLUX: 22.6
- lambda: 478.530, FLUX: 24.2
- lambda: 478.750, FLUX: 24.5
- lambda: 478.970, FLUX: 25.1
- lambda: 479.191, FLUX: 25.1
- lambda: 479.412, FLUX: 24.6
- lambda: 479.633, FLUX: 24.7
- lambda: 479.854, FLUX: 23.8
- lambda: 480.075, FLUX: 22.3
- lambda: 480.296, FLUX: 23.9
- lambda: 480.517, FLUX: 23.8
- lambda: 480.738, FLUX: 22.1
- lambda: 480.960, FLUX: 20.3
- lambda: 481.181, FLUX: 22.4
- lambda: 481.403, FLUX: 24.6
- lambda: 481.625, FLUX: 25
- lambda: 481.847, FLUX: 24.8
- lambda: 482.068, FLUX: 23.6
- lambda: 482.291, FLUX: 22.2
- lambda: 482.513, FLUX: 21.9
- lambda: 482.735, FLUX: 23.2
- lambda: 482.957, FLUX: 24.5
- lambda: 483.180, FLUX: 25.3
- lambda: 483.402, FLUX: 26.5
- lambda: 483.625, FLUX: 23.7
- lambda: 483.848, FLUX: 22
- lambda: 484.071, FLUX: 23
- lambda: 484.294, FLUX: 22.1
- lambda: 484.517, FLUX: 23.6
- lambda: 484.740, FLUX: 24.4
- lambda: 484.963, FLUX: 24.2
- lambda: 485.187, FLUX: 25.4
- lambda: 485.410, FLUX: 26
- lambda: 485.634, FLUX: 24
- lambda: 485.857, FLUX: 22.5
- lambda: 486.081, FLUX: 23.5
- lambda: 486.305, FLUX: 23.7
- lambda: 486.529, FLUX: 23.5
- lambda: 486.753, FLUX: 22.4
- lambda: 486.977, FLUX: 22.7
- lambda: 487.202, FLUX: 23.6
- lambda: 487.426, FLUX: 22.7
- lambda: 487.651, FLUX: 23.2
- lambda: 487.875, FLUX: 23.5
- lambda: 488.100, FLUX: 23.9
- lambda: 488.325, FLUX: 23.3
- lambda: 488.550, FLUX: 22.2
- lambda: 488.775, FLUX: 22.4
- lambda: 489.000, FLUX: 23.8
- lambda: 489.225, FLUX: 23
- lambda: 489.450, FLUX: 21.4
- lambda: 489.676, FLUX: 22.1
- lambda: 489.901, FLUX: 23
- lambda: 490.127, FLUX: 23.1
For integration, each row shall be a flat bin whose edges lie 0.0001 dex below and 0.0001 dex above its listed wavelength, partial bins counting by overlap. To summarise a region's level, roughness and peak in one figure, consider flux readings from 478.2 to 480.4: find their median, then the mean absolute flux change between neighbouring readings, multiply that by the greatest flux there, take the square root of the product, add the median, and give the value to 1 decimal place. 28.8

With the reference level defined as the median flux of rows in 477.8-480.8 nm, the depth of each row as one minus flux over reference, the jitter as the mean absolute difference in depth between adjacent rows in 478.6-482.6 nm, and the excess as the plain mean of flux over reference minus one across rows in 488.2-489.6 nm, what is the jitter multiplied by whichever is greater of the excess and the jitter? 0.0017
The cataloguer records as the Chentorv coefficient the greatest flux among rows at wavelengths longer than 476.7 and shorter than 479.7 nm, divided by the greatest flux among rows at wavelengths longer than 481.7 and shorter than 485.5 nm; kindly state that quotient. 1.02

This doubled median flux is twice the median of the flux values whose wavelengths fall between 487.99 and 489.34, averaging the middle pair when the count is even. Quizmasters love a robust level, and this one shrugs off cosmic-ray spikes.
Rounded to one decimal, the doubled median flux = 46.3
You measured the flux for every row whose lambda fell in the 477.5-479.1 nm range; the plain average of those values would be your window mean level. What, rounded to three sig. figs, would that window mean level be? 23.5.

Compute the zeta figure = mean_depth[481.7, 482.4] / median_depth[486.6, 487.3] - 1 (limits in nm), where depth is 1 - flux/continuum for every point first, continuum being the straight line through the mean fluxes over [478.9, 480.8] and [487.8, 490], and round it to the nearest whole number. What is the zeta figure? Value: -1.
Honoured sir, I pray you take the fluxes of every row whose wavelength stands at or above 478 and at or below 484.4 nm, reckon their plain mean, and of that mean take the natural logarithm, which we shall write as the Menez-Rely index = 3.16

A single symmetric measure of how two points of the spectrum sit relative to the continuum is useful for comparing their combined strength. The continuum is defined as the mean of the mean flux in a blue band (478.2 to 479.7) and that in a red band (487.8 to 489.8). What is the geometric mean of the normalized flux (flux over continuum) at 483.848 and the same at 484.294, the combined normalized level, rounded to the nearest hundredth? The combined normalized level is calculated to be 0.93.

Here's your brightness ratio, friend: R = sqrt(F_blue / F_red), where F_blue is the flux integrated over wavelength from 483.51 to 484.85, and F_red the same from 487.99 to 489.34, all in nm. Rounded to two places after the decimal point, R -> 1.00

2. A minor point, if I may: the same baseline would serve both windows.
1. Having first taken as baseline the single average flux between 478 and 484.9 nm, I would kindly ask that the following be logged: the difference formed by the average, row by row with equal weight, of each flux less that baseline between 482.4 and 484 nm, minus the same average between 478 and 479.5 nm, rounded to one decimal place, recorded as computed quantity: -0.2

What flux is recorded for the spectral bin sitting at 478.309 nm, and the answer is 22.6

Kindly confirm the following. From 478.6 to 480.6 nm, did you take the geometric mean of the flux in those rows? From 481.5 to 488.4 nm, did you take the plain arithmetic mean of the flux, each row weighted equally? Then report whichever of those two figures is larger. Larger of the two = 24.19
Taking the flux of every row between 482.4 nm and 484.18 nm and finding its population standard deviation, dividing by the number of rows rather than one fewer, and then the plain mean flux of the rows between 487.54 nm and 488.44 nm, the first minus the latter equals -21.98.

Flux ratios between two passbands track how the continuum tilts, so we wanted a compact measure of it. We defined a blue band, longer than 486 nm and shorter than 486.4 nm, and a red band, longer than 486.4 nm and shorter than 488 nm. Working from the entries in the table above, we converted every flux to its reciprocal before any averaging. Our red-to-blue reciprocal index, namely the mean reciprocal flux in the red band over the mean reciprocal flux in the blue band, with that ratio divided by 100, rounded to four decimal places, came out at 0.0102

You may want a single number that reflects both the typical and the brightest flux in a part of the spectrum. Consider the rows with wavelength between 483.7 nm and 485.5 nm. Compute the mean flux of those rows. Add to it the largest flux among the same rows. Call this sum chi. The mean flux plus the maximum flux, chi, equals 49.8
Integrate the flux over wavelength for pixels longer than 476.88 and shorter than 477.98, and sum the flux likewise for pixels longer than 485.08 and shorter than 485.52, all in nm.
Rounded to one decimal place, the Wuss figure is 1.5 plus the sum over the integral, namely 3.5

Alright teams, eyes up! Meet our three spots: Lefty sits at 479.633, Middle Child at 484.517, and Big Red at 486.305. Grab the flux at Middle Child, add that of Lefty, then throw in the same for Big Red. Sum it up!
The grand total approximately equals 72.0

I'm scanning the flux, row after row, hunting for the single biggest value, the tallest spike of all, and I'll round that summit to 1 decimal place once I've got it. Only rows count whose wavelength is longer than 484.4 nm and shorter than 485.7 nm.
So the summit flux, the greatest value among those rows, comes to 26.0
